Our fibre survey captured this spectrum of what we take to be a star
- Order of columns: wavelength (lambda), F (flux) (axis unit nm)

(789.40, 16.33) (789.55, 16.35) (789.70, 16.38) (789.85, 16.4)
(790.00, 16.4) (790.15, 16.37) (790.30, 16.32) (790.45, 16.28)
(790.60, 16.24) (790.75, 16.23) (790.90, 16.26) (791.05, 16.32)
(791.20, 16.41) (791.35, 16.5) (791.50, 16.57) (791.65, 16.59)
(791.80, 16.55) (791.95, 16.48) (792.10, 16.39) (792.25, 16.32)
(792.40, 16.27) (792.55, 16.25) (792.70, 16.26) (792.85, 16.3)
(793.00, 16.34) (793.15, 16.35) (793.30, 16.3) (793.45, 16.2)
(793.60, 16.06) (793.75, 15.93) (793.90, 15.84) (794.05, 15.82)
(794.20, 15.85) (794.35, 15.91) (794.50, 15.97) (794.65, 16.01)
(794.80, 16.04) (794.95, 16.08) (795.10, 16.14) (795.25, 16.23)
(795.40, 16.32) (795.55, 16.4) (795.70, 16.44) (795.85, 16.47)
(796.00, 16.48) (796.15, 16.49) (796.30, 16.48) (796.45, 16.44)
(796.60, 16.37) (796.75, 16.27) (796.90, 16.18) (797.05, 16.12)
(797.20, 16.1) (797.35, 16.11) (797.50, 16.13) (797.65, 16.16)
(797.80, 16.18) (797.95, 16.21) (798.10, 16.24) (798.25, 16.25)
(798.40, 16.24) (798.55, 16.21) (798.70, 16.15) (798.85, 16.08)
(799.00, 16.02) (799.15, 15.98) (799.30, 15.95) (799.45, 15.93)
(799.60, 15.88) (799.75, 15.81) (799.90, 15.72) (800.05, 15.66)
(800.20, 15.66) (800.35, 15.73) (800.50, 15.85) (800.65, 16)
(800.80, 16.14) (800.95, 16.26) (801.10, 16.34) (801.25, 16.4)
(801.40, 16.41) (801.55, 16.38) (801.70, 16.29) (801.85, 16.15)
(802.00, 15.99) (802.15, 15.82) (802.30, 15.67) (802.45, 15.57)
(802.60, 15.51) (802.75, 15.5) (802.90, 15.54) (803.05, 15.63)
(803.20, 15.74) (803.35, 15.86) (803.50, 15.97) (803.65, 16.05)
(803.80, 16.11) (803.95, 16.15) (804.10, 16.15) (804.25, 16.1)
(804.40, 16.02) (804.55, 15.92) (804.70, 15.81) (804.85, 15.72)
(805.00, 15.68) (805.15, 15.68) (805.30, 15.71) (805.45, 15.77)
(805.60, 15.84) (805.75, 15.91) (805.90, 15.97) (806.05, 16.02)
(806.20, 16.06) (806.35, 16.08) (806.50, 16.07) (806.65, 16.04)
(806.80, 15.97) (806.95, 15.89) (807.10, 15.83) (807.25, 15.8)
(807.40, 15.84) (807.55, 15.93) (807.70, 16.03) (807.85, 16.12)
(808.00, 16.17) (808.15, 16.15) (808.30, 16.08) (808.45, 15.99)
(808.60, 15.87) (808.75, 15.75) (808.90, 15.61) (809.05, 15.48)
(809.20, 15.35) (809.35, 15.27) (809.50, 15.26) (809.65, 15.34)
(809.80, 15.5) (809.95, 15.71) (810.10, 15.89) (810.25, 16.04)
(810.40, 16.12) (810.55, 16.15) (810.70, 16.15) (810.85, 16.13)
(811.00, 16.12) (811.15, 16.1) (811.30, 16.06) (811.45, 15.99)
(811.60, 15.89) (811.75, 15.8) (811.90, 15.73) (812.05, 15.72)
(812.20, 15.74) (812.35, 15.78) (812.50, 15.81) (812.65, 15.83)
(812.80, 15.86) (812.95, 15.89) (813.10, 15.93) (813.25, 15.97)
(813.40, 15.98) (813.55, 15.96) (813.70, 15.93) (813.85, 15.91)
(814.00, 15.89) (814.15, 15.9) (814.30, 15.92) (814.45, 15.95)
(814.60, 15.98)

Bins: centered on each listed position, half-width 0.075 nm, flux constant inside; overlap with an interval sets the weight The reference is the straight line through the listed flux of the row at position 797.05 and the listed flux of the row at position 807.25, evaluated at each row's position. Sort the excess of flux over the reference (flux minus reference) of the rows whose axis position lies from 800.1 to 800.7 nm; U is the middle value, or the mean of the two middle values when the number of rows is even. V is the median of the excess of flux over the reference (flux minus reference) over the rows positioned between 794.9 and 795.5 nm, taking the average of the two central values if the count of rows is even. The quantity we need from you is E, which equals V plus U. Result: -0.2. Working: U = -0.22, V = 0.01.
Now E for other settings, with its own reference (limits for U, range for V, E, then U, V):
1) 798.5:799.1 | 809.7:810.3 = 0.1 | 0.05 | 0.09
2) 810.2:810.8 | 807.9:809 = 0.7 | 0.44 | 0.23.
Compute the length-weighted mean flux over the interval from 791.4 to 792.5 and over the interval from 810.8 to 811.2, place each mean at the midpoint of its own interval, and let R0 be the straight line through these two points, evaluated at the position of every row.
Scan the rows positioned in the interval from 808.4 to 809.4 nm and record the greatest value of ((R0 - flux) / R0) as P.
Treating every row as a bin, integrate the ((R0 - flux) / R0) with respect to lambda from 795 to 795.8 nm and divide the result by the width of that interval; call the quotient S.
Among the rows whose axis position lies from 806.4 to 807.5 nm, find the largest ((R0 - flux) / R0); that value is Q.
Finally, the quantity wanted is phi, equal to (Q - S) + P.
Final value 0.07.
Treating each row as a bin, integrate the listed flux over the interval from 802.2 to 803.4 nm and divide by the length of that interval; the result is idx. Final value 15.63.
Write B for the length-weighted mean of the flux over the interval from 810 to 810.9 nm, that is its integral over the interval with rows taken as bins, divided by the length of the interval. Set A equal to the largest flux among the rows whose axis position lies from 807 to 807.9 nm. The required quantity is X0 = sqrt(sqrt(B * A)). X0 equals 4.01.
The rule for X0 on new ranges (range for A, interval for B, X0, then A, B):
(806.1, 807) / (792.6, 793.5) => 4.02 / 16.08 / 16.3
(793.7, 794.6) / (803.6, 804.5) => 4.00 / 15.97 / 16.1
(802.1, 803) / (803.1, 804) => 3.99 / 15.82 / 16.0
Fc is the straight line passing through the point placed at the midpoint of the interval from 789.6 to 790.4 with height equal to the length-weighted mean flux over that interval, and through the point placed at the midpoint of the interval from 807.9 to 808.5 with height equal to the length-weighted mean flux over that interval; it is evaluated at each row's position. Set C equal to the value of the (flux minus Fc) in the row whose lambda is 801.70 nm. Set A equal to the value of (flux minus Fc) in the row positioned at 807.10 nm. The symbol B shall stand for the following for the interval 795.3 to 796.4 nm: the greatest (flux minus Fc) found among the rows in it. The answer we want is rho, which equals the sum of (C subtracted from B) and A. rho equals -0.2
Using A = -0.29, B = 0.210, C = 0.09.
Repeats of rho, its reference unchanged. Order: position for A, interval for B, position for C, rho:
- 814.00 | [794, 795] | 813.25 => -0.3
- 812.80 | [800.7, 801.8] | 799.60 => 0.4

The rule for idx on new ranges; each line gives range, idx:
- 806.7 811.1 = 15.85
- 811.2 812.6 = 15.84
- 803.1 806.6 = 15.93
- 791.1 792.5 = 16.45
